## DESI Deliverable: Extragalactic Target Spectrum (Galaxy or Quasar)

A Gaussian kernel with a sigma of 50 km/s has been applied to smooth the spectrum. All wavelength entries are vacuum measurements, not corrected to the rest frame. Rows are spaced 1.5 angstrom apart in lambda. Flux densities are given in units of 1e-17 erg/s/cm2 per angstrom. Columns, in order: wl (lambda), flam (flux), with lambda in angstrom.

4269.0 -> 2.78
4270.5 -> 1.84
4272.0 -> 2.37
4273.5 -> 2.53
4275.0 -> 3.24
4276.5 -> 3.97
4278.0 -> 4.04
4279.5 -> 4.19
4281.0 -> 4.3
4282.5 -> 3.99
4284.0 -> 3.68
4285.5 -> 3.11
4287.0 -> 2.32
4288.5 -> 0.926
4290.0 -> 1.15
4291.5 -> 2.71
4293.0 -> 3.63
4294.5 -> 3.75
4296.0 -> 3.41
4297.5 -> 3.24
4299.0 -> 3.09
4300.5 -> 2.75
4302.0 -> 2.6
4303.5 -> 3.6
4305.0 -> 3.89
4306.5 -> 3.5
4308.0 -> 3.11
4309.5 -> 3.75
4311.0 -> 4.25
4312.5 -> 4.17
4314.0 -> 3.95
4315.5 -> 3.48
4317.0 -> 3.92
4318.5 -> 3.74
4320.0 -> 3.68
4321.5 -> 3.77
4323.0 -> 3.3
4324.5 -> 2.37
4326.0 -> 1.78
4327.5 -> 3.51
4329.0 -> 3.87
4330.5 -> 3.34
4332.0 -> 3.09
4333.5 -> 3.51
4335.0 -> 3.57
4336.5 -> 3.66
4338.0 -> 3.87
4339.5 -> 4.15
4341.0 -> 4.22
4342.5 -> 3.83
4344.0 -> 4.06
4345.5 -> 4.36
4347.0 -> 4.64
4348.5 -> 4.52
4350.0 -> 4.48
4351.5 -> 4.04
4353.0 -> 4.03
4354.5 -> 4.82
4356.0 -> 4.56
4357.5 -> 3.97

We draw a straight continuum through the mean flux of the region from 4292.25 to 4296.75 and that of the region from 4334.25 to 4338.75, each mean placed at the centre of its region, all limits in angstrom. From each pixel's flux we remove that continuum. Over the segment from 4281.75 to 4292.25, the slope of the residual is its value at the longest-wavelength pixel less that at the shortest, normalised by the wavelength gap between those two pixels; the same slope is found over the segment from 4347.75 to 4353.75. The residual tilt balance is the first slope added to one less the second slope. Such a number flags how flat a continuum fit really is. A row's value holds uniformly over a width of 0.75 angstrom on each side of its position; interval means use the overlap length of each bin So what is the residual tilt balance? 0.97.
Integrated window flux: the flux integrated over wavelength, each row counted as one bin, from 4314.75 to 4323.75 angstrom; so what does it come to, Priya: 32.8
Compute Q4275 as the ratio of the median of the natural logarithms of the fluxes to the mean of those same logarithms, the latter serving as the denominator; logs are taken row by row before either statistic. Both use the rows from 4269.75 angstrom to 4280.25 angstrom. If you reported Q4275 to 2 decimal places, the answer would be 1.06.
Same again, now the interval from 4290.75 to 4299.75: 1.01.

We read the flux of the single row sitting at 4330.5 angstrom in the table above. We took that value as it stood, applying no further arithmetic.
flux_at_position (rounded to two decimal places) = 3.34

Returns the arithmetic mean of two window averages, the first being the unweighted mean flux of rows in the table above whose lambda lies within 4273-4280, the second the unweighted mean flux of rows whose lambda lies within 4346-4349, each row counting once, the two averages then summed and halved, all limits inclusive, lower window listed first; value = 4.09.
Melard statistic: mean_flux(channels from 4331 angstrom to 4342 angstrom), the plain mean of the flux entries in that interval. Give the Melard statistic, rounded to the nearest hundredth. 3.72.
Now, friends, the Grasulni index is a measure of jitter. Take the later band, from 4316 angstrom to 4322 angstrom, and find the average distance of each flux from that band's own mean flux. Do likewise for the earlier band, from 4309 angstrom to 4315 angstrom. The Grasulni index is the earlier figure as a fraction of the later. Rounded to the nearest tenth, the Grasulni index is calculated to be 2.5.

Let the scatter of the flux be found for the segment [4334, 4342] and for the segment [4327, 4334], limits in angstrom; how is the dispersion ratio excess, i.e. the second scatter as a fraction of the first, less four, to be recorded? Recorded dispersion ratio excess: -3.0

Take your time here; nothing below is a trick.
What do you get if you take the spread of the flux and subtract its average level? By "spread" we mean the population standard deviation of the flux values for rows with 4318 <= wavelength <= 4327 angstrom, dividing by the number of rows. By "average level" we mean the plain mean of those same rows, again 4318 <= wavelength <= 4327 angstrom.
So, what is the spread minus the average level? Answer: -2.34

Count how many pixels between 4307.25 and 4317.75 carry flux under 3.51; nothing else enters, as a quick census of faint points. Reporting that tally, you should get 2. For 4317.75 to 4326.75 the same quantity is 3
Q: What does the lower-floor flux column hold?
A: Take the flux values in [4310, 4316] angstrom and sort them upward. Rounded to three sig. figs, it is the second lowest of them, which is 3.95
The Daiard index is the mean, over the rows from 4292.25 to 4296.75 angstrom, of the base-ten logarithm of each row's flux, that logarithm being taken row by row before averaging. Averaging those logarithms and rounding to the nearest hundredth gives 0.56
